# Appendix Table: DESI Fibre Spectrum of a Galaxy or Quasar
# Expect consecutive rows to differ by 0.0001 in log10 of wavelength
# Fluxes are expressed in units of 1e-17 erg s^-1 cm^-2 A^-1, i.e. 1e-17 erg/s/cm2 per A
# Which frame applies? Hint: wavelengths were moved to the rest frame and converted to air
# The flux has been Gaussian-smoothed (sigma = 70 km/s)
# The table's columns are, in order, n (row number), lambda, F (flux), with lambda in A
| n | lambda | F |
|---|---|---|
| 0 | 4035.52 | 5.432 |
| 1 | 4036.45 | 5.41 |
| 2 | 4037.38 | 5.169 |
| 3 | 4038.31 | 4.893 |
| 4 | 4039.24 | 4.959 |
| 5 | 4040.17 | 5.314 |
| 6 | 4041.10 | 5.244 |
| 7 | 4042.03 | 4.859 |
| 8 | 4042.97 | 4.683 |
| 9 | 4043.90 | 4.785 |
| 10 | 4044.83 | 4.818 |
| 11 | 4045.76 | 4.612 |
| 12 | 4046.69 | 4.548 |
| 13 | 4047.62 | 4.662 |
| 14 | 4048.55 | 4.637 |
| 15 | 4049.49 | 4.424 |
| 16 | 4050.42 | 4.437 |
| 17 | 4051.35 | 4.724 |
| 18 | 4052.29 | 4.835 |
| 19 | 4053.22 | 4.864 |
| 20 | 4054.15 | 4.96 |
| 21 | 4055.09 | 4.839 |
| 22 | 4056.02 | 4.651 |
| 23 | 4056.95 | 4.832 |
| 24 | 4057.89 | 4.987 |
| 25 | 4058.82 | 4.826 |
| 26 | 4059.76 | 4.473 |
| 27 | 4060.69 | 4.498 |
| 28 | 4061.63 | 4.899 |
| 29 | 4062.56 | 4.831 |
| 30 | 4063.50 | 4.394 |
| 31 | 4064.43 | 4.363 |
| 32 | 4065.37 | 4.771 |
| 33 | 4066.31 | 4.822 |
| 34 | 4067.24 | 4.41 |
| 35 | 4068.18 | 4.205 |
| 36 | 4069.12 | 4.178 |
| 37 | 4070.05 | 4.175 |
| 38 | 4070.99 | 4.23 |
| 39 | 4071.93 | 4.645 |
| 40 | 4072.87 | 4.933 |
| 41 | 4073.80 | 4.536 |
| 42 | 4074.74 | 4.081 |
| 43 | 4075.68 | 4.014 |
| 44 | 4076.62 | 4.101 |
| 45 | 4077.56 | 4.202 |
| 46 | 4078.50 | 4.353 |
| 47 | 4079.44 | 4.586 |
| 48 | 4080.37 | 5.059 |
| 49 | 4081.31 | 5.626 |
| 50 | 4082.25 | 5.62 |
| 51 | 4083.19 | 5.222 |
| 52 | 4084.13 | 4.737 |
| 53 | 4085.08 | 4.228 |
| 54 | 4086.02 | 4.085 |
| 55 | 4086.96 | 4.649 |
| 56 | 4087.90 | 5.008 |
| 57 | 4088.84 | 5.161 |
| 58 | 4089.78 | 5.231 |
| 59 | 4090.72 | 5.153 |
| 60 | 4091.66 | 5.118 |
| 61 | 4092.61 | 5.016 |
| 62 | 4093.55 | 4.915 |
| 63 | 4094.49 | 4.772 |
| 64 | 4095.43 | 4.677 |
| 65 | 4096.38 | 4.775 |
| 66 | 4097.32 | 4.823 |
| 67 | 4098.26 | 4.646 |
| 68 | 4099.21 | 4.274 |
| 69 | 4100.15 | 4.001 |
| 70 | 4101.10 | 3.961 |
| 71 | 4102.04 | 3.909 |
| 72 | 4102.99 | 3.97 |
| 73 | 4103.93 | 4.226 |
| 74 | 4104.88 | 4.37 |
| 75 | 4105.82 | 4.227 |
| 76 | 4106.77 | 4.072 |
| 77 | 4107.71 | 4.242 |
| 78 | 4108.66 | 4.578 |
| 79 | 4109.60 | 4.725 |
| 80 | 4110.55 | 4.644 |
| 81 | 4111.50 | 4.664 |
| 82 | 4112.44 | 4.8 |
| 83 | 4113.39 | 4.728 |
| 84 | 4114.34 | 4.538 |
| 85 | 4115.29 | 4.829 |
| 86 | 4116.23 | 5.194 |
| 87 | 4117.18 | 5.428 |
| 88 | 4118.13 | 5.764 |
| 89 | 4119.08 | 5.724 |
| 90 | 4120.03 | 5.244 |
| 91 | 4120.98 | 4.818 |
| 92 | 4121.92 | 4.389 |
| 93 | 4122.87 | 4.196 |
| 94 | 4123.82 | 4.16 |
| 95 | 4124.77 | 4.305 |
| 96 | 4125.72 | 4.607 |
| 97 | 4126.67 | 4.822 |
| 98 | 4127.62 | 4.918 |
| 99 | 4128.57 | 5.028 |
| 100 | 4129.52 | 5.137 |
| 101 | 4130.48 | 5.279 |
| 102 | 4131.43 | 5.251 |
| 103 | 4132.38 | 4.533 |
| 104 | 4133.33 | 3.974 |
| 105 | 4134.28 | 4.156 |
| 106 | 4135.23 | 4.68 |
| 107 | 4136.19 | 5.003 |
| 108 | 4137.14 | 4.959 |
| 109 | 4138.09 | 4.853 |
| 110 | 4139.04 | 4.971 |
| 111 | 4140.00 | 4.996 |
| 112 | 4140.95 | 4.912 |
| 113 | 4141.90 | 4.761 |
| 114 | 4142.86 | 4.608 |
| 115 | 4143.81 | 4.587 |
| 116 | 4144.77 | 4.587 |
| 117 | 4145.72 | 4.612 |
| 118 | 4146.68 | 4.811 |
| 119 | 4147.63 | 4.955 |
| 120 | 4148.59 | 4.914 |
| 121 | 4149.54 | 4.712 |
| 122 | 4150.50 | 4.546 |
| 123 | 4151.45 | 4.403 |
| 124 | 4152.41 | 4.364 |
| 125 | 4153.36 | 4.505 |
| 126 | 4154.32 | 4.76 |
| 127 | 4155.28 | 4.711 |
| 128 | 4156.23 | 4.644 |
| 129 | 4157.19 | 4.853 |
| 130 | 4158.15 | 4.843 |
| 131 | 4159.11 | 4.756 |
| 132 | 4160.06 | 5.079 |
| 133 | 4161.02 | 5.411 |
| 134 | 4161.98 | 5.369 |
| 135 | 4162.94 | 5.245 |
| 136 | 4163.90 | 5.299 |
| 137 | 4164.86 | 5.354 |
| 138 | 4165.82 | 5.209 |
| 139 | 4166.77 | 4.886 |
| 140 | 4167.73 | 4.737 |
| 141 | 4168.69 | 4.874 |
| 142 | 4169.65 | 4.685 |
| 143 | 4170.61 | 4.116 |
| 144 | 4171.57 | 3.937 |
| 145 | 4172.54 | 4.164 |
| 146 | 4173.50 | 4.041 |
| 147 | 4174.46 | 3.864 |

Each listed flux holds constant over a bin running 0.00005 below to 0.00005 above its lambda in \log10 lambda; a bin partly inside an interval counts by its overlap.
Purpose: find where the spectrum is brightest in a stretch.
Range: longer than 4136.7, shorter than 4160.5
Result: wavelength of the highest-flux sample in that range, 4160.06 A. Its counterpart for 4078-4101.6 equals 4081.31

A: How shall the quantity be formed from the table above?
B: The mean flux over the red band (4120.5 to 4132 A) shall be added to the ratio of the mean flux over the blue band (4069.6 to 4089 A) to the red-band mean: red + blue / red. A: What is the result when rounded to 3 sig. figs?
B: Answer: 5.72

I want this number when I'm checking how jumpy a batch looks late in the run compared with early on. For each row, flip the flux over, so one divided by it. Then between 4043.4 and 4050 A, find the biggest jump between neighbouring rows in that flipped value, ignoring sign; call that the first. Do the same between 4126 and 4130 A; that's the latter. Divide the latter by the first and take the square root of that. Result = 0.65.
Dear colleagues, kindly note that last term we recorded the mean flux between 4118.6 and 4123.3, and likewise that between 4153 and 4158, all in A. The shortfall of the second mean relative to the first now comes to 0.18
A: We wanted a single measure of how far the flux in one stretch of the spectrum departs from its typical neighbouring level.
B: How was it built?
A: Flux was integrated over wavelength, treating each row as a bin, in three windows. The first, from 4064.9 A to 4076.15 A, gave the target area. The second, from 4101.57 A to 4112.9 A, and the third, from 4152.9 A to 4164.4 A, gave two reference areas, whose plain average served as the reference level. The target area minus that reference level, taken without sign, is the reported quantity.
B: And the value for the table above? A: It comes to 3.6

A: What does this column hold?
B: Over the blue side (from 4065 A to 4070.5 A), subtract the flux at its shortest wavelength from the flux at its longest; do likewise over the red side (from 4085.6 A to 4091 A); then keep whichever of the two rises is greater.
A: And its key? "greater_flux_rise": 1.1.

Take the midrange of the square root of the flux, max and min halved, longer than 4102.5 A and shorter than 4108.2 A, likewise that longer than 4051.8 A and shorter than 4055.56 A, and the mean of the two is 2.13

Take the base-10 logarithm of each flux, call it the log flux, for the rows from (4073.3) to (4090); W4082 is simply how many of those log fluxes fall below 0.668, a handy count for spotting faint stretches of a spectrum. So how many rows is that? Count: 10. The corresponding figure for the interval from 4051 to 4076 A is 14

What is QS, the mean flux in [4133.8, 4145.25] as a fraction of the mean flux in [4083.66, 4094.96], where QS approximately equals 0.98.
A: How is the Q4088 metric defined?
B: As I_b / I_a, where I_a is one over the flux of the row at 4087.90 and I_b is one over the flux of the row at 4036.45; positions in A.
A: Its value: 0.93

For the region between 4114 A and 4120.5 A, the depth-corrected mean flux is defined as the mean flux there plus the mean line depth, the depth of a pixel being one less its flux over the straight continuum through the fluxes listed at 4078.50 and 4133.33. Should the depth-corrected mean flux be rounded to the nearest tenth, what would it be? 5.0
